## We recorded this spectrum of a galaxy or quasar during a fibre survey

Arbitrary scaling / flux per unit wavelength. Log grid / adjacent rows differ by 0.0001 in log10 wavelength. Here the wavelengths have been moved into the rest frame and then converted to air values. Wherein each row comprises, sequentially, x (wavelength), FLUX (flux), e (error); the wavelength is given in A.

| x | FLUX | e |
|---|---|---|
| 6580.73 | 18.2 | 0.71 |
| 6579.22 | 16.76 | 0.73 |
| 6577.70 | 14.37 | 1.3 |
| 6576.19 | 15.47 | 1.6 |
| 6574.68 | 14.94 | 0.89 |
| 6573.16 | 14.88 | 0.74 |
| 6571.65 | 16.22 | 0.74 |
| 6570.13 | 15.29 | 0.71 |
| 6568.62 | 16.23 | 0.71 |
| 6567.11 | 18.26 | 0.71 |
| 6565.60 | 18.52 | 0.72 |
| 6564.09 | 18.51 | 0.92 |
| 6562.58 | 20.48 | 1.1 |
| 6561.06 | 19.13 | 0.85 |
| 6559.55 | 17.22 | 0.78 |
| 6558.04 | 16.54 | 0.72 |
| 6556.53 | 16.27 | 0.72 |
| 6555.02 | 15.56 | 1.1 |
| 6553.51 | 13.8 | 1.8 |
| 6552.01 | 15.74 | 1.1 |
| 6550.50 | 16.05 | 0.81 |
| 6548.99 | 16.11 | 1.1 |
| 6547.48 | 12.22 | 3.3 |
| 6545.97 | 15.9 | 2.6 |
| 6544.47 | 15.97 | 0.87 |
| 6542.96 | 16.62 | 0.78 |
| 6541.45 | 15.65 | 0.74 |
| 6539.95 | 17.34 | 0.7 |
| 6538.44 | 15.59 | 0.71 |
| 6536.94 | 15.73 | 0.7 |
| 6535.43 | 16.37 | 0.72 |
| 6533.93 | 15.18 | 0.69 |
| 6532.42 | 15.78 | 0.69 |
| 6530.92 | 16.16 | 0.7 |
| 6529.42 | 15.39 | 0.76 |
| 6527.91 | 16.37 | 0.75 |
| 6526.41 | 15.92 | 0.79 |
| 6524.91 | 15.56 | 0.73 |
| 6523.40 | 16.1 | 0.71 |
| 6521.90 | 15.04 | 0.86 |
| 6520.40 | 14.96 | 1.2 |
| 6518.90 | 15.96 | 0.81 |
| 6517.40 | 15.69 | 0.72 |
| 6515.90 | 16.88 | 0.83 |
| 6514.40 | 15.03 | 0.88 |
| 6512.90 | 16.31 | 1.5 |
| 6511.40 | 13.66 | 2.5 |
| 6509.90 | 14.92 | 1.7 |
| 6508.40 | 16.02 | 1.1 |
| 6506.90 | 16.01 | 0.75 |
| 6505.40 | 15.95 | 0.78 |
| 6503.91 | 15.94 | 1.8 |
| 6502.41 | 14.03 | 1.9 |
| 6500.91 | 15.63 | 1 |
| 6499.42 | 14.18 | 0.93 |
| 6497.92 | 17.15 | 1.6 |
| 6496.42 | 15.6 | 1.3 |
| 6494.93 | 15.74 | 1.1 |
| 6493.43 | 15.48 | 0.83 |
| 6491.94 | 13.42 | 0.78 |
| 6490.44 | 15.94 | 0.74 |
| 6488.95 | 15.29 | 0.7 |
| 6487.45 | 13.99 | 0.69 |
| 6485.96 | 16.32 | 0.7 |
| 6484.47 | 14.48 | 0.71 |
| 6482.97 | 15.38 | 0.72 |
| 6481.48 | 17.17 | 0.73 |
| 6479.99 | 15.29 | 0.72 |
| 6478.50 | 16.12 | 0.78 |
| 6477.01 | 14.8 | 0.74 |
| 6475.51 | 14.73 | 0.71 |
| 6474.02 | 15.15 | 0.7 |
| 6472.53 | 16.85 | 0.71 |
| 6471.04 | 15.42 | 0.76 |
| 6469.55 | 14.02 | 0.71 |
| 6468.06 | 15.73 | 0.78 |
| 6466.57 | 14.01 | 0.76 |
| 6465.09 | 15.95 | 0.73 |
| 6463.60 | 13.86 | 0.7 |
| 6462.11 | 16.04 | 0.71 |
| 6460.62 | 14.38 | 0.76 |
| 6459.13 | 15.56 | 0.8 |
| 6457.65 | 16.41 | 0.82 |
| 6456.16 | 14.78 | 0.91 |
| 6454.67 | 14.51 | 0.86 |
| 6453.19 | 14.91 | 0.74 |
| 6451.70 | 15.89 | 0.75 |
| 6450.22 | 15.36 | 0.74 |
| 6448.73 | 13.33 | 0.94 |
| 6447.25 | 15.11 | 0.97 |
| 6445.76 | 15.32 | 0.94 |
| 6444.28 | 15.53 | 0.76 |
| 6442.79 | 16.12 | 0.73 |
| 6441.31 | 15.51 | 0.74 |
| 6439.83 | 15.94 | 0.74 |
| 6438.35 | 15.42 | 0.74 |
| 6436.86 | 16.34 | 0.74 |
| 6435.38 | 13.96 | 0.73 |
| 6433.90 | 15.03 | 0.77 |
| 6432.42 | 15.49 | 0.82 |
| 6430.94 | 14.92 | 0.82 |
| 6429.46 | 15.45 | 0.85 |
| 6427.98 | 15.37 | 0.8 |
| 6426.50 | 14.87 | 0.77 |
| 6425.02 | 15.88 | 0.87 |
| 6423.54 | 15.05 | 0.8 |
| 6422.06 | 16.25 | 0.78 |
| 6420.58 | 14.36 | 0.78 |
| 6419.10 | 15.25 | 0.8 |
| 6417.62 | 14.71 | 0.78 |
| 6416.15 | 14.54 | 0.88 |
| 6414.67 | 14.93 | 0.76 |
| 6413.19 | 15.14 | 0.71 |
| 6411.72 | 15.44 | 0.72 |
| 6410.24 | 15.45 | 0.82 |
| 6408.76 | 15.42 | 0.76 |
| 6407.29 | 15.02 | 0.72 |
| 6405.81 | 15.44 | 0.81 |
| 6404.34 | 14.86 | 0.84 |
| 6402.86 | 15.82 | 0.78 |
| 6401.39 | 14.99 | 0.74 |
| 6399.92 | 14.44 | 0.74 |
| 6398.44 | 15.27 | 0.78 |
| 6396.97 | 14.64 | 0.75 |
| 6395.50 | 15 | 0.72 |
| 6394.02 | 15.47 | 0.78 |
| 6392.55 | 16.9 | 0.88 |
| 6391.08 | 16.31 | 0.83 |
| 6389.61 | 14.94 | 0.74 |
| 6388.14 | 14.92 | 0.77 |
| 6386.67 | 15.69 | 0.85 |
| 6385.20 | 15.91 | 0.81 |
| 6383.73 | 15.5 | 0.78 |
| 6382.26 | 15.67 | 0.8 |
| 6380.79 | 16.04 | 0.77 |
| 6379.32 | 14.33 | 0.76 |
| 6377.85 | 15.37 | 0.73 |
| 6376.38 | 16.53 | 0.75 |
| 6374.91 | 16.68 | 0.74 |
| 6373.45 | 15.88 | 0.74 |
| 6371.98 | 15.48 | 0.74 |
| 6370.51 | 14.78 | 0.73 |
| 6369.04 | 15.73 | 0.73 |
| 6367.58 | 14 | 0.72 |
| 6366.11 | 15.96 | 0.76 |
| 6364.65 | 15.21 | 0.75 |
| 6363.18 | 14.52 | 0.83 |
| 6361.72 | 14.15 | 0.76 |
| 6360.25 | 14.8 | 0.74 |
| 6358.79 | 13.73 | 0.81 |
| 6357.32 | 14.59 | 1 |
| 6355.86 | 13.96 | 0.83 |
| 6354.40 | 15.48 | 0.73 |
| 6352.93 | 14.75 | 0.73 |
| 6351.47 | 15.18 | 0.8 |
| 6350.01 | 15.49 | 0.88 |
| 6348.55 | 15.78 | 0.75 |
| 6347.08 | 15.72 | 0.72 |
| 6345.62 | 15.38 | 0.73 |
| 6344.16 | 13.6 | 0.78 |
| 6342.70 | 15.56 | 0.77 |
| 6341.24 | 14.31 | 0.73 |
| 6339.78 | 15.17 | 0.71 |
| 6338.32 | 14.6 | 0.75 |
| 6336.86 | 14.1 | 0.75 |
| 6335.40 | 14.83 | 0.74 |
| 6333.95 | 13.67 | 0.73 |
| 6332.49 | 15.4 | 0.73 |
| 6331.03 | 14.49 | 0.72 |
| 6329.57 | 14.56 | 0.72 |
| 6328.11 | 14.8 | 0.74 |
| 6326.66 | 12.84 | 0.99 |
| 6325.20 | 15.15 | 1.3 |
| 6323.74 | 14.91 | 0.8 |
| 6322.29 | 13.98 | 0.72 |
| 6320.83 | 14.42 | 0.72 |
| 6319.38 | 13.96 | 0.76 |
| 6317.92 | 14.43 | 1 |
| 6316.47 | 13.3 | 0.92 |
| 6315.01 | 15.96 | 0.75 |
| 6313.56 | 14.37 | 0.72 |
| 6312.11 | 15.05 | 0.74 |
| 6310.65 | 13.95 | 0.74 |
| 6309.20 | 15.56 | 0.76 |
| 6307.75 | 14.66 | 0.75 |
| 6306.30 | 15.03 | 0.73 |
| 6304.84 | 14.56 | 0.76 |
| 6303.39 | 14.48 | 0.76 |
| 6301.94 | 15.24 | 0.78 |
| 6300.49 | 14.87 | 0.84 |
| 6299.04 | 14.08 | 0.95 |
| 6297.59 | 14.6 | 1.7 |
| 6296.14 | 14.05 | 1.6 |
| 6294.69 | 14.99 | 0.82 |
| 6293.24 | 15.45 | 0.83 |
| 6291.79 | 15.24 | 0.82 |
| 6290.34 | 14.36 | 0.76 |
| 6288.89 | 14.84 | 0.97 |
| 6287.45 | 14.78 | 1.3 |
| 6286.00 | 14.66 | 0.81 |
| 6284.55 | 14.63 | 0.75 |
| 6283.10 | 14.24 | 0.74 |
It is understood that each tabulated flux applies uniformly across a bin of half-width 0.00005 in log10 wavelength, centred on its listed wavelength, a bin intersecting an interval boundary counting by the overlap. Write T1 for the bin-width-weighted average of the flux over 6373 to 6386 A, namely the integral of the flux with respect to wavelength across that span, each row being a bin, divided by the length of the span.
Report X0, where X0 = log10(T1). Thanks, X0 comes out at 1.20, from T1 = 15.8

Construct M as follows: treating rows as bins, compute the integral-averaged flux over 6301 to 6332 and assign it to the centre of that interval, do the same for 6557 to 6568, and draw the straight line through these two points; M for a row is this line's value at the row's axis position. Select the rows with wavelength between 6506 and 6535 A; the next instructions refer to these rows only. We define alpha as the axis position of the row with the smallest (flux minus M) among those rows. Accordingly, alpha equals 6511.40 A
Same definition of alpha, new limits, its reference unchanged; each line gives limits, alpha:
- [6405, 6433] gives 6420.58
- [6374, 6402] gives 6399.92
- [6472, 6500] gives 6491.94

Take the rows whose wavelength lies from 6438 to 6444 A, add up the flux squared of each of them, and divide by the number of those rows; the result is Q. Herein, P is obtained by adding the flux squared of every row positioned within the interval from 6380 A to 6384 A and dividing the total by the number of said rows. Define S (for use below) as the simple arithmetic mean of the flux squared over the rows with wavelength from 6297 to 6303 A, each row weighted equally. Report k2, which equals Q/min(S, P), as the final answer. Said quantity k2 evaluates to 1.15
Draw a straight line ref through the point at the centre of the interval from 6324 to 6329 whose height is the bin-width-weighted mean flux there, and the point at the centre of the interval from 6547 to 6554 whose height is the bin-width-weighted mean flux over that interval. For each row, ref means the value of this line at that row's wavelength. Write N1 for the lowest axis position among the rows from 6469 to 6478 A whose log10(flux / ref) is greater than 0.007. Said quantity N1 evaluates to 6471.04 A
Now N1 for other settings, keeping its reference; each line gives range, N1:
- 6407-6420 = 6407.29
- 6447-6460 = 6447.25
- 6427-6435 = 6427.98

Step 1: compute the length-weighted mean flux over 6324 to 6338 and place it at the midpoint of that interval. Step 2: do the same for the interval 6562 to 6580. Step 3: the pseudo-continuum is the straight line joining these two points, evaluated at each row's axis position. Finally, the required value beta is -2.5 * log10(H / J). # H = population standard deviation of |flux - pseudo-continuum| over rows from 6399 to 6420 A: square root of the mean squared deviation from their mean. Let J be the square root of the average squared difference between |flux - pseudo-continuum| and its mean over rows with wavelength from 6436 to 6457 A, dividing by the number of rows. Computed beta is 1.0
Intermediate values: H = 0.22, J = 0.56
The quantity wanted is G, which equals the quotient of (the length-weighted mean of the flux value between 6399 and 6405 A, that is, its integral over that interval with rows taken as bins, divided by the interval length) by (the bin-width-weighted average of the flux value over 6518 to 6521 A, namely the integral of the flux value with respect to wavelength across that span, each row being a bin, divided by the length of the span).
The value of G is 0.97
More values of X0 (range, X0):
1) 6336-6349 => 1.17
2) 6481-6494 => 1.18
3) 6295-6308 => 1.17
